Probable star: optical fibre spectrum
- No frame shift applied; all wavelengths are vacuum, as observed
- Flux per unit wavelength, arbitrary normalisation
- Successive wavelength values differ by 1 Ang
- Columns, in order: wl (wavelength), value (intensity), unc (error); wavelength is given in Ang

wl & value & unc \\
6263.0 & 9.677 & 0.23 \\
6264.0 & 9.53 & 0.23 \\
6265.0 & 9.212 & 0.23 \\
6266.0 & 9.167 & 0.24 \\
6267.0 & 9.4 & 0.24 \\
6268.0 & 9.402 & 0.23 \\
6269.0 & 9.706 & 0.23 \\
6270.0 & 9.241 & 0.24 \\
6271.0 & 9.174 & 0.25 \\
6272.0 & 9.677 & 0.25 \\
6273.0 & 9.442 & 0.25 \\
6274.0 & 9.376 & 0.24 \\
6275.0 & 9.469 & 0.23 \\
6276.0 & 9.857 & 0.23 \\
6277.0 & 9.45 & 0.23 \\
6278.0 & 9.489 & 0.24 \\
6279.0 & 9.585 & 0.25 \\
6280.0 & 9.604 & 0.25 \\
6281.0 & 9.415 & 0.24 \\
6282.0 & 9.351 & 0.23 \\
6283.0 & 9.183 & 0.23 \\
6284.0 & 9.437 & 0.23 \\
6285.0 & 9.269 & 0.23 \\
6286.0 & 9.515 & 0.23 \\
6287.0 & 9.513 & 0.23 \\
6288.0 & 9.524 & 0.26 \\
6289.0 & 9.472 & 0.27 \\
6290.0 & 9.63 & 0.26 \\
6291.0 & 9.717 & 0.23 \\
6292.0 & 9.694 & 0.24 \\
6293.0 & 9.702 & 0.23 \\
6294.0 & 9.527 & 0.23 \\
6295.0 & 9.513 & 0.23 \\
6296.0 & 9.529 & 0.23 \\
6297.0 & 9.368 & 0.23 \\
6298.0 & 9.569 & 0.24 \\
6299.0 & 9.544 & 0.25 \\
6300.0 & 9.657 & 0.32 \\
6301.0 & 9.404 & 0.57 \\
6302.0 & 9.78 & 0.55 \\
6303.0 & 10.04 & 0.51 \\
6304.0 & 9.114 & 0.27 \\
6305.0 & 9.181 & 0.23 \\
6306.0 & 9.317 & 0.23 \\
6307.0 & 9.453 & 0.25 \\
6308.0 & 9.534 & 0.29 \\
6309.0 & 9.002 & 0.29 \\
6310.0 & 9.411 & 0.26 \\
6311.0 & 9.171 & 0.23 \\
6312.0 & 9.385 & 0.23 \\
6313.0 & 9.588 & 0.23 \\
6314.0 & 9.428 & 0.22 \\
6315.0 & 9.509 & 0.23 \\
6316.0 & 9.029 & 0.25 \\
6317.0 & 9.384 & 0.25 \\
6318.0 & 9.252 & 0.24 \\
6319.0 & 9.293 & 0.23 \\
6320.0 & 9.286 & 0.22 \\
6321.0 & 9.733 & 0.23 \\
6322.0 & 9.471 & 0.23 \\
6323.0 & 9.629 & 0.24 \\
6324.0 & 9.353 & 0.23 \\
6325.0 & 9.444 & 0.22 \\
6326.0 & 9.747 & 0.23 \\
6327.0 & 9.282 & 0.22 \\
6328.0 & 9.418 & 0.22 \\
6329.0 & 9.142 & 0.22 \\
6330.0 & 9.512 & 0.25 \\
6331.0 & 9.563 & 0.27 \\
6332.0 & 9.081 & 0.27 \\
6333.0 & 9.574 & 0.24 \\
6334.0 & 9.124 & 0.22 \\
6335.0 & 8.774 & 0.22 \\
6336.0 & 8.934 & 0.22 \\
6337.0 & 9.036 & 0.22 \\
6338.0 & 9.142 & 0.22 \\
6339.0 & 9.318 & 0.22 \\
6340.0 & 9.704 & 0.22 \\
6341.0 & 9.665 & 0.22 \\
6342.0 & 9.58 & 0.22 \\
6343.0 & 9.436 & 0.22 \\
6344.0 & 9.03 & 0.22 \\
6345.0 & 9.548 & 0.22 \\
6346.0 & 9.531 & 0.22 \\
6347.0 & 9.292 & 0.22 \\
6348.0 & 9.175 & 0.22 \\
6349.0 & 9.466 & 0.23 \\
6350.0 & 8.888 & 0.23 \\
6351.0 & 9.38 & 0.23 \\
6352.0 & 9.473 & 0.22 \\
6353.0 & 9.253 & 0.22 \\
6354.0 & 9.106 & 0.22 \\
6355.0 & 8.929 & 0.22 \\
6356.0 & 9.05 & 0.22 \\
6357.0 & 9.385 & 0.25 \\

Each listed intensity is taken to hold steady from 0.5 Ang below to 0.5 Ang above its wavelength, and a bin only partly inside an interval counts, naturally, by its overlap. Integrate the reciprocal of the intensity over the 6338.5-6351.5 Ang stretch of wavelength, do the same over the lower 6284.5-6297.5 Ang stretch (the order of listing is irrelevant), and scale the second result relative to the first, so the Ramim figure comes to 0.984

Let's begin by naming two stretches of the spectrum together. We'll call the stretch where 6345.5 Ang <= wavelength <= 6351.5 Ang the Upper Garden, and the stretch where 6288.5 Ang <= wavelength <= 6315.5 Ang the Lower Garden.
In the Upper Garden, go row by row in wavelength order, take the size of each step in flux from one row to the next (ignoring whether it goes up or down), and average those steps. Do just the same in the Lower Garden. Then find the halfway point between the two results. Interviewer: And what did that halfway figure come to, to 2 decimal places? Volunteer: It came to 0.27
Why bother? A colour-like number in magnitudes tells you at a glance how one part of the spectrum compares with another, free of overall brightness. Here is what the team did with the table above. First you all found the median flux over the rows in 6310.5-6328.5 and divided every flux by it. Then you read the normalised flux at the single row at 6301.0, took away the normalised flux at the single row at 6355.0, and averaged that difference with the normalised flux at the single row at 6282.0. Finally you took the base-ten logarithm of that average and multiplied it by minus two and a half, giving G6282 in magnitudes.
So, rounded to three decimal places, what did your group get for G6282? 0.705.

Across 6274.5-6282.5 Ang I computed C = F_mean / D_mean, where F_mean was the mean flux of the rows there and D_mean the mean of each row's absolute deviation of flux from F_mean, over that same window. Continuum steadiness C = 82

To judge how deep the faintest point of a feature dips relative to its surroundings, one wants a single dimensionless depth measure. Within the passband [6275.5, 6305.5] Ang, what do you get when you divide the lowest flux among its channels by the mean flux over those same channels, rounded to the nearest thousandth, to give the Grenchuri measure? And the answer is 0.957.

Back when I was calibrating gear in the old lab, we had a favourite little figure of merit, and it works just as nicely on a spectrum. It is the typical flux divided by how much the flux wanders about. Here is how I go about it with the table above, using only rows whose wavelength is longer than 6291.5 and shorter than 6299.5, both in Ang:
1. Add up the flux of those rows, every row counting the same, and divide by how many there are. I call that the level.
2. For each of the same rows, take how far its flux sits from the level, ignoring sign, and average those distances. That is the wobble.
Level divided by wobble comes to 128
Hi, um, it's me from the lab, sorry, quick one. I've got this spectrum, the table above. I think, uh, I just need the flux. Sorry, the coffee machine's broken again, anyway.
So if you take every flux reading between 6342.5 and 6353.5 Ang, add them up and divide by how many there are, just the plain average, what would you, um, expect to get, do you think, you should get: 9.32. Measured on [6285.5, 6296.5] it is 9.58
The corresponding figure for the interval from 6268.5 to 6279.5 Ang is 9.50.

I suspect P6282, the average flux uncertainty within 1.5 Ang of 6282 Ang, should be 0.233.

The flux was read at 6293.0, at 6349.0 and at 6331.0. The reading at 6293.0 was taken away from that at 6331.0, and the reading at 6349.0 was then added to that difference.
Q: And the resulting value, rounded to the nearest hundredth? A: 9.33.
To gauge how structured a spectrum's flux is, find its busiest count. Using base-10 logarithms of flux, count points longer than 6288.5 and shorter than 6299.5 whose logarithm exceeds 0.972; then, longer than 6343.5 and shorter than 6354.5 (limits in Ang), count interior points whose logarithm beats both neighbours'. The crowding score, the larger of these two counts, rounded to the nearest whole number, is 10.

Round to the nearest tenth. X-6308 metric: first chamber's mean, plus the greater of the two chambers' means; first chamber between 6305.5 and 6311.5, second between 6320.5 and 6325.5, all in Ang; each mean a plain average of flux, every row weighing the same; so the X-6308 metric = 18.8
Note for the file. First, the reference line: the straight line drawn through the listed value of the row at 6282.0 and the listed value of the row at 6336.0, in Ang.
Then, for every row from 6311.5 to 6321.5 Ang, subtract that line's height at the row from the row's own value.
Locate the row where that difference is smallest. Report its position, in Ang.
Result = 6316.0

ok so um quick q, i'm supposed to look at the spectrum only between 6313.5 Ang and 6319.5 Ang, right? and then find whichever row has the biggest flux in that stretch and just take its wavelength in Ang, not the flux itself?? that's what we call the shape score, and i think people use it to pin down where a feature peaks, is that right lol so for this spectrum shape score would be 6315.0 Ang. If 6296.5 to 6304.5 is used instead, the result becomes 6303.0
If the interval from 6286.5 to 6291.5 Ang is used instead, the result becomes 6291.0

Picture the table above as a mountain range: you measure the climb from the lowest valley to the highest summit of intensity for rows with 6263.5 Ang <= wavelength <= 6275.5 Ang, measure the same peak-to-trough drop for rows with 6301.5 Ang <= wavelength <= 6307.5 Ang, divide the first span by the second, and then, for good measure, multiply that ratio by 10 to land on 5.8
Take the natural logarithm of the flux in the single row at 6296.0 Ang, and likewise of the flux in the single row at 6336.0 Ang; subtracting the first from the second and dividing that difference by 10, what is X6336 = -0.0064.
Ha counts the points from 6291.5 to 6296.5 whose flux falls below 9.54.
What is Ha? 3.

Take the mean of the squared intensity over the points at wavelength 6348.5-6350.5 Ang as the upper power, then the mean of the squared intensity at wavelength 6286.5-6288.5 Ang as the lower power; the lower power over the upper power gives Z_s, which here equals 1.07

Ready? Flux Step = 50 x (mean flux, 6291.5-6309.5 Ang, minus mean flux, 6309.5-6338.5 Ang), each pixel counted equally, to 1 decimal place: 8.1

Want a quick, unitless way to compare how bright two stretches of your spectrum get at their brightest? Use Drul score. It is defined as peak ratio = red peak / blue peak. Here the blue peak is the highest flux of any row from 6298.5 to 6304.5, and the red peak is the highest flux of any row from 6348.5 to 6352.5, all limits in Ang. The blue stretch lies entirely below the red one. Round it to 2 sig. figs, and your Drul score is 0.94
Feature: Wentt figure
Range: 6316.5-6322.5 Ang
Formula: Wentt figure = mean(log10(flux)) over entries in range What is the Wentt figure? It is 0.973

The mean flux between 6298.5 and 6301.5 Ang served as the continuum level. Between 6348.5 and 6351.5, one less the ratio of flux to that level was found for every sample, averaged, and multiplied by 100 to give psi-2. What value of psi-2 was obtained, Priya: 3.0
